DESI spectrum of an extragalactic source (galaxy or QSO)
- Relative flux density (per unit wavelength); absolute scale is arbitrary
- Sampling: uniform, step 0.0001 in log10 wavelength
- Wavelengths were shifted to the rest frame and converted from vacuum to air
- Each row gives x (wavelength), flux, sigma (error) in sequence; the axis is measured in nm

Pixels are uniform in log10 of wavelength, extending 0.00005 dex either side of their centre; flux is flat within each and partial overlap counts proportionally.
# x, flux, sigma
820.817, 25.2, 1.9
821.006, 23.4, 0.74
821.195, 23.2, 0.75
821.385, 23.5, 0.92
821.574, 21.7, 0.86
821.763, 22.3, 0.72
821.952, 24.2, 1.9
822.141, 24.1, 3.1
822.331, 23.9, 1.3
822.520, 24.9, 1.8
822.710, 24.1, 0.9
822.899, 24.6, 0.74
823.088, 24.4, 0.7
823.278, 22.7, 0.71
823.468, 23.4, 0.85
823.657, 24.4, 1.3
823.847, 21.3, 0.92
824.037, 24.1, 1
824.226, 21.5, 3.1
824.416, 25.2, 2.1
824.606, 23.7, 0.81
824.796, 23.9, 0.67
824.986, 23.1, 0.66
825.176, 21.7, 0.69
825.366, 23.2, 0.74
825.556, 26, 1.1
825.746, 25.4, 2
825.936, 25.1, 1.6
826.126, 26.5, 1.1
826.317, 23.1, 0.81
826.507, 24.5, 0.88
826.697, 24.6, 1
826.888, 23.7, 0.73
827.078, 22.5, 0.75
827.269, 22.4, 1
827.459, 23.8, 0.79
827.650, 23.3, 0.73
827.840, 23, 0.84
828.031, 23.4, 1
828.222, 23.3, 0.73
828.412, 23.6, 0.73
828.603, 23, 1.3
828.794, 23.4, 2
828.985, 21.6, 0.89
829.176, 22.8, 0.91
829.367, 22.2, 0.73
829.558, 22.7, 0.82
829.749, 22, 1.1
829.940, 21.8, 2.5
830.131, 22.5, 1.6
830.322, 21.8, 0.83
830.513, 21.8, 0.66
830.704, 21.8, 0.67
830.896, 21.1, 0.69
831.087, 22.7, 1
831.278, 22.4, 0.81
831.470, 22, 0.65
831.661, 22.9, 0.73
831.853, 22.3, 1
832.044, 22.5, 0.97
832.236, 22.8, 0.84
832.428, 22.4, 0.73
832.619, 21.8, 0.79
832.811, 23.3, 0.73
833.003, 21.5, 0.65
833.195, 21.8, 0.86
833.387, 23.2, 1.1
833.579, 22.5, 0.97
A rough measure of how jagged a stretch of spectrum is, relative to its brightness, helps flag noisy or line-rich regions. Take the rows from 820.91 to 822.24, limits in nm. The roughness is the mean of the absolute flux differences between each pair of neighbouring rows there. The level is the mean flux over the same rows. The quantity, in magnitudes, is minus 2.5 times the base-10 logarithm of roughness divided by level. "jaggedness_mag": 3.6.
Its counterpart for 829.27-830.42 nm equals 4.0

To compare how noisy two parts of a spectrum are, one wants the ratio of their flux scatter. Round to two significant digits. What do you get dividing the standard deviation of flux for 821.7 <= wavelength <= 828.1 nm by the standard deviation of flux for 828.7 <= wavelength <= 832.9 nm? 2.1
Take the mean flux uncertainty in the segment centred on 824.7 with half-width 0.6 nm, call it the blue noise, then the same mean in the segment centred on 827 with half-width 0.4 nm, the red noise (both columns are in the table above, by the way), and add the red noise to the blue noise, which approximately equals 2.2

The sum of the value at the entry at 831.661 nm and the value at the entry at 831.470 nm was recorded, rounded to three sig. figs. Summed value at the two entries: 44.9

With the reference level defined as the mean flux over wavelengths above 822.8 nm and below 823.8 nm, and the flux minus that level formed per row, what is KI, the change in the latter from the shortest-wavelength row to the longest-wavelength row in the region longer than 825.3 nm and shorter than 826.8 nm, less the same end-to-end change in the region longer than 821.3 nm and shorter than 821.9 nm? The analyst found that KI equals 2.6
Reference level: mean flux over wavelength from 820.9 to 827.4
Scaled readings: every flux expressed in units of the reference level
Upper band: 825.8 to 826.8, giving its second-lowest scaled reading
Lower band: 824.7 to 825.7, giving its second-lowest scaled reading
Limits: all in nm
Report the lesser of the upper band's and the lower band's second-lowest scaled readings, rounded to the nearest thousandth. 0.974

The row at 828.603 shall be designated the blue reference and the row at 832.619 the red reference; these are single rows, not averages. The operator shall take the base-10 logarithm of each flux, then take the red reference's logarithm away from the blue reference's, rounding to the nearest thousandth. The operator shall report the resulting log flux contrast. 0.023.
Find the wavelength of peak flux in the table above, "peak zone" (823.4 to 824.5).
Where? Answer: 824.416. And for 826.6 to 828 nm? 826.697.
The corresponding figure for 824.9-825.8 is 825.556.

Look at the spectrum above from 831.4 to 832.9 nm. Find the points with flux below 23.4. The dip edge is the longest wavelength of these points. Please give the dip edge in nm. 832.811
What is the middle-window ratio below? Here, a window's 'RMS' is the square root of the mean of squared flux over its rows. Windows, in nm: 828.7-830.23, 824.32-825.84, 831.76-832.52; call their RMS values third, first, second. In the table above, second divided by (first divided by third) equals 20.9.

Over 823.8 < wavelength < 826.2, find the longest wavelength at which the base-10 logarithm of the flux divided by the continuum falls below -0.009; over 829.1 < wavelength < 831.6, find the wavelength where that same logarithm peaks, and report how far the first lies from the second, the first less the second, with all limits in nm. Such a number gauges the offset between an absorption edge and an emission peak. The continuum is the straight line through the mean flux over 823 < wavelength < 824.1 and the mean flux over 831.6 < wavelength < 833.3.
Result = -5.91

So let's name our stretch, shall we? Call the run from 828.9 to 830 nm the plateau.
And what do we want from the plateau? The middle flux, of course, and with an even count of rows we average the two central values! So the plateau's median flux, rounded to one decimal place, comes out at 22.1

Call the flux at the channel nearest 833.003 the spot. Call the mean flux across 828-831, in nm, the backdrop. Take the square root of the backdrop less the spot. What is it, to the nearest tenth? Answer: 1.0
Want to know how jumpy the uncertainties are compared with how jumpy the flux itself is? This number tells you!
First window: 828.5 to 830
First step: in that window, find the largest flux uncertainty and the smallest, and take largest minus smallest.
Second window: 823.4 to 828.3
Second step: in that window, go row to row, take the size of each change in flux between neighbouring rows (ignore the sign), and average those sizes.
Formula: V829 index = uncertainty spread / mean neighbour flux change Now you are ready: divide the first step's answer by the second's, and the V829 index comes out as 1.3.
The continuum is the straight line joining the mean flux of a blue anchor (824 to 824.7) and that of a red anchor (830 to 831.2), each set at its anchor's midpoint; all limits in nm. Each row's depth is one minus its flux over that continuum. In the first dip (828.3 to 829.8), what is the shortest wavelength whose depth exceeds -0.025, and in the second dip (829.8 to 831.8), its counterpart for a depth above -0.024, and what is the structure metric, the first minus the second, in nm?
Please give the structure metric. -1.34 nm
